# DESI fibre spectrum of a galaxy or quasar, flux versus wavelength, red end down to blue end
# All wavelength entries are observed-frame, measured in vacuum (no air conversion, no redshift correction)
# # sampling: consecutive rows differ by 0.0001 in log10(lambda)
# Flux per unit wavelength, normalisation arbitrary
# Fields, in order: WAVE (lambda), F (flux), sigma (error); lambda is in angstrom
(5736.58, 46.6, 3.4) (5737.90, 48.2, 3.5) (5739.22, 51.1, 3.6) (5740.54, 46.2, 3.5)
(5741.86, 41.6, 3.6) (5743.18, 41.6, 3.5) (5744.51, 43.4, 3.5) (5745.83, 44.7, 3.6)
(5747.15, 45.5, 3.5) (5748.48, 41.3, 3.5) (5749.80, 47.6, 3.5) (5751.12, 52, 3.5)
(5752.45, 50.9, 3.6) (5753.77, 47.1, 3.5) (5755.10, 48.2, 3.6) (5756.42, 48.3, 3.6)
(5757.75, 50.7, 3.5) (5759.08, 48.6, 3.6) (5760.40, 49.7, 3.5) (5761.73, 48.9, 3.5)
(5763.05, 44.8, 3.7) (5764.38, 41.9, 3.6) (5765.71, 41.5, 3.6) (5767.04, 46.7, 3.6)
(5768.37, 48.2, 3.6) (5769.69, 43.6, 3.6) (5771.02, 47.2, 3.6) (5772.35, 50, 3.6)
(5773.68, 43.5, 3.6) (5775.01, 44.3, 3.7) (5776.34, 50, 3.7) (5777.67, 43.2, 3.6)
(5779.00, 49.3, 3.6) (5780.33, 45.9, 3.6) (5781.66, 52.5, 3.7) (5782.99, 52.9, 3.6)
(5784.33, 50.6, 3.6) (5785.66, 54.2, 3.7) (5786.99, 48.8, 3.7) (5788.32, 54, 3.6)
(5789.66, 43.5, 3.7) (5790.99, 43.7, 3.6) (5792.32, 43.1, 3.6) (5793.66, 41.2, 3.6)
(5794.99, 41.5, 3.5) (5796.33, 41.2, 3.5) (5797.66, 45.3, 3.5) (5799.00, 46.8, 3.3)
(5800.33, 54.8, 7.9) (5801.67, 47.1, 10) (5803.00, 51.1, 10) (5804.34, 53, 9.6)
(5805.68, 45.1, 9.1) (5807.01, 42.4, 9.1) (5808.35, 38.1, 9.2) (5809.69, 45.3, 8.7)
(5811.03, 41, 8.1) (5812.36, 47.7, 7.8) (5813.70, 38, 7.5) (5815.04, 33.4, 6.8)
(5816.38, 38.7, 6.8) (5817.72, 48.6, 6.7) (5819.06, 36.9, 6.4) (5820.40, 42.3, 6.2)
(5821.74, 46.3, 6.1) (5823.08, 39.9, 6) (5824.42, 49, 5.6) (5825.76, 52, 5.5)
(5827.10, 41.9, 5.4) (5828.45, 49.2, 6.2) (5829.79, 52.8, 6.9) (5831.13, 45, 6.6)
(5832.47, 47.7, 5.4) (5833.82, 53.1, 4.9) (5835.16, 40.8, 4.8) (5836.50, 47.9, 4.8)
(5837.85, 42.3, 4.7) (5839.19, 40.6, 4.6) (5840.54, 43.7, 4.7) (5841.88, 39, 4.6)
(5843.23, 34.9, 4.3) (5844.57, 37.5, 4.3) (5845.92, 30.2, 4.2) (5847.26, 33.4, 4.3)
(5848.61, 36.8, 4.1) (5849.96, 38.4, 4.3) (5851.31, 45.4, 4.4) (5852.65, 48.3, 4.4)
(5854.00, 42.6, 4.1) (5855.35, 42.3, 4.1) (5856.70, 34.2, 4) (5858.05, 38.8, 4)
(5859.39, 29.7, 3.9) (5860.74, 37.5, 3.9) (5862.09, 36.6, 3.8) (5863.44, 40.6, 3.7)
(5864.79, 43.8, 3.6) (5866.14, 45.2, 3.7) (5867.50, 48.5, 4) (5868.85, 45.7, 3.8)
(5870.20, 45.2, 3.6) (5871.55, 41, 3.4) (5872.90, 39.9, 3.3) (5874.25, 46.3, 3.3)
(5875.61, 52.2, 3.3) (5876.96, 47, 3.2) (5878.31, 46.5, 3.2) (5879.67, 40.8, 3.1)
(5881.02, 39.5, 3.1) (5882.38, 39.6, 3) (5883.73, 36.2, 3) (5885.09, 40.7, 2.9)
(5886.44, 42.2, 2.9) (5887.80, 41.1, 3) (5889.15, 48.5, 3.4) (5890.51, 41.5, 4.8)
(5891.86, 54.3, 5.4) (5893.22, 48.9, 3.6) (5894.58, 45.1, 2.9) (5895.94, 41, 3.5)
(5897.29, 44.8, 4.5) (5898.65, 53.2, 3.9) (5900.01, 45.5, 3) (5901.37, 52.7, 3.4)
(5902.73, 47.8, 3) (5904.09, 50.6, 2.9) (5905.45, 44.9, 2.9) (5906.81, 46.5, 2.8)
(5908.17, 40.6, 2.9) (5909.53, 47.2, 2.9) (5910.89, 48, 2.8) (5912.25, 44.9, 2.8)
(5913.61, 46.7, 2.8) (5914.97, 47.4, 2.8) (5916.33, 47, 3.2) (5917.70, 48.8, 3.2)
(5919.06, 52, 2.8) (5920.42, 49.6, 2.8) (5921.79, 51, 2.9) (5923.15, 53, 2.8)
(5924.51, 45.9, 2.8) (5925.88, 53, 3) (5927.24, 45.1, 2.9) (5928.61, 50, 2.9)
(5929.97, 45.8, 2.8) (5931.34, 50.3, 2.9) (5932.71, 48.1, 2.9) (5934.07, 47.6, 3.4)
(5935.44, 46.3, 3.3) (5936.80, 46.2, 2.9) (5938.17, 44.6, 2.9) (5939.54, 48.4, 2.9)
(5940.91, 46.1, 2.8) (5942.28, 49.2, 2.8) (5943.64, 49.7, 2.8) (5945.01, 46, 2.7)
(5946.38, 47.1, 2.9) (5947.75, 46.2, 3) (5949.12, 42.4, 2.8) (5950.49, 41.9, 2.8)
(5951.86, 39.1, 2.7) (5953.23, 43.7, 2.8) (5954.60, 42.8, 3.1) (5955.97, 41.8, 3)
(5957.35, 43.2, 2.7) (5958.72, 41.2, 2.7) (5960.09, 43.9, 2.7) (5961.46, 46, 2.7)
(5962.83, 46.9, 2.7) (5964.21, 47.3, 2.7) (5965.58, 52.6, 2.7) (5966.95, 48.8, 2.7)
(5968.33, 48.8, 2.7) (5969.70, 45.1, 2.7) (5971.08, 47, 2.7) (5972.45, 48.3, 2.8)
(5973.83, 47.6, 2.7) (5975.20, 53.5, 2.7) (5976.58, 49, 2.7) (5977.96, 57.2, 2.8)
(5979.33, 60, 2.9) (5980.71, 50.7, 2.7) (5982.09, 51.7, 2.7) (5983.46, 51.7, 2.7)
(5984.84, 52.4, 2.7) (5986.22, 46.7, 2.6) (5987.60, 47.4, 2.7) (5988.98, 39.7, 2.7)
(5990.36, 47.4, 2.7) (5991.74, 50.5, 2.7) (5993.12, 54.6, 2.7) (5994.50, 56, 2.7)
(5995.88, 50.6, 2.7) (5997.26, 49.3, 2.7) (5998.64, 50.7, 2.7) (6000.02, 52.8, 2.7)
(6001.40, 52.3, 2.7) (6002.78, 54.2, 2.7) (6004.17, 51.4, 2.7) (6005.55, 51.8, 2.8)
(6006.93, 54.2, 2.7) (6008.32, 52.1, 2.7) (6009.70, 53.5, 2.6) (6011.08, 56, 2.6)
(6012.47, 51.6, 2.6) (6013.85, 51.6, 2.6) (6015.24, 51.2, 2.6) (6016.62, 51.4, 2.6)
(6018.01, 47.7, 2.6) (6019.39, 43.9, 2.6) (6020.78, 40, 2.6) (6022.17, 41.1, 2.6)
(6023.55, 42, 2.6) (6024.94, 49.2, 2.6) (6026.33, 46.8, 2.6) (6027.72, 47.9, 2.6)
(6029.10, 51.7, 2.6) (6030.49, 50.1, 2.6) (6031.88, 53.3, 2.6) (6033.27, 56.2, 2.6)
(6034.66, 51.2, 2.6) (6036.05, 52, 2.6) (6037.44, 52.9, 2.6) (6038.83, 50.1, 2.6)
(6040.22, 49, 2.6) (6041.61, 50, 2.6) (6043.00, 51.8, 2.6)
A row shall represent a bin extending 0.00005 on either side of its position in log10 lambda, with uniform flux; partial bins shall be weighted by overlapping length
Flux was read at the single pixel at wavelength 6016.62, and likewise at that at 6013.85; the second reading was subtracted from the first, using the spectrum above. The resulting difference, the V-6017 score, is -0.2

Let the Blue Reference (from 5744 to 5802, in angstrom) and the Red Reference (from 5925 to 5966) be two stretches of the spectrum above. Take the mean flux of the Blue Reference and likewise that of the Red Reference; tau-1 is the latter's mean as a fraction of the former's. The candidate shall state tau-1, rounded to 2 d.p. 0.98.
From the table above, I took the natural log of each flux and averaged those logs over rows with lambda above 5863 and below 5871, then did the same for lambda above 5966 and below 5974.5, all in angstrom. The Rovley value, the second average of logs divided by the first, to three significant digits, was 1.02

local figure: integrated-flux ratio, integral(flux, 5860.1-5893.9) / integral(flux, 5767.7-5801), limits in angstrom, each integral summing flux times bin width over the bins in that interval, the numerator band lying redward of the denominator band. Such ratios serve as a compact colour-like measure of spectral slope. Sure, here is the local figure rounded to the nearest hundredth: 0.94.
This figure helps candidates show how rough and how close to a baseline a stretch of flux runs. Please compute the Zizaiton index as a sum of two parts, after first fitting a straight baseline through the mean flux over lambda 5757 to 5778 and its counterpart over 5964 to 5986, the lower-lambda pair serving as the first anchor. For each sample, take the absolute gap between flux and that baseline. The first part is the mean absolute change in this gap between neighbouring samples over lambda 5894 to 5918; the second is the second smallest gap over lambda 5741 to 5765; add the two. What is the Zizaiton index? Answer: 3.1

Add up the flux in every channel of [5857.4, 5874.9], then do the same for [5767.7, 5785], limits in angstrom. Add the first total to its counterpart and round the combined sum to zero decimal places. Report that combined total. 1160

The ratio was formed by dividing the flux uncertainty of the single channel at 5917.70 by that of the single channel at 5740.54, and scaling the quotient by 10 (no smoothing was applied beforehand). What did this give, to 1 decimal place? 9.1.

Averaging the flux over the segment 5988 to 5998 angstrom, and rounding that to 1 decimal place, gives 49.7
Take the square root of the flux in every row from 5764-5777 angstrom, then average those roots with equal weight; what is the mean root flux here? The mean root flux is 6.8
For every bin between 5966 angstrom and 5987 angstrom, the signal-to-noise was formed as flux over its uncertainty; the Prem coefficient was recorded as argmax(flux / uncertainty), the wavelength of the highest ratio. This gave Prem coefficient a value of 5979.33 angstrom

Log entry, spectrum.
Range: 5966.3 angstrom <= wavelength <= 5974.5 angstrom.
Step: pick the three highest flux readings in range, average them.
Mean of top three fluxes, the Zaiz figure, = 49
